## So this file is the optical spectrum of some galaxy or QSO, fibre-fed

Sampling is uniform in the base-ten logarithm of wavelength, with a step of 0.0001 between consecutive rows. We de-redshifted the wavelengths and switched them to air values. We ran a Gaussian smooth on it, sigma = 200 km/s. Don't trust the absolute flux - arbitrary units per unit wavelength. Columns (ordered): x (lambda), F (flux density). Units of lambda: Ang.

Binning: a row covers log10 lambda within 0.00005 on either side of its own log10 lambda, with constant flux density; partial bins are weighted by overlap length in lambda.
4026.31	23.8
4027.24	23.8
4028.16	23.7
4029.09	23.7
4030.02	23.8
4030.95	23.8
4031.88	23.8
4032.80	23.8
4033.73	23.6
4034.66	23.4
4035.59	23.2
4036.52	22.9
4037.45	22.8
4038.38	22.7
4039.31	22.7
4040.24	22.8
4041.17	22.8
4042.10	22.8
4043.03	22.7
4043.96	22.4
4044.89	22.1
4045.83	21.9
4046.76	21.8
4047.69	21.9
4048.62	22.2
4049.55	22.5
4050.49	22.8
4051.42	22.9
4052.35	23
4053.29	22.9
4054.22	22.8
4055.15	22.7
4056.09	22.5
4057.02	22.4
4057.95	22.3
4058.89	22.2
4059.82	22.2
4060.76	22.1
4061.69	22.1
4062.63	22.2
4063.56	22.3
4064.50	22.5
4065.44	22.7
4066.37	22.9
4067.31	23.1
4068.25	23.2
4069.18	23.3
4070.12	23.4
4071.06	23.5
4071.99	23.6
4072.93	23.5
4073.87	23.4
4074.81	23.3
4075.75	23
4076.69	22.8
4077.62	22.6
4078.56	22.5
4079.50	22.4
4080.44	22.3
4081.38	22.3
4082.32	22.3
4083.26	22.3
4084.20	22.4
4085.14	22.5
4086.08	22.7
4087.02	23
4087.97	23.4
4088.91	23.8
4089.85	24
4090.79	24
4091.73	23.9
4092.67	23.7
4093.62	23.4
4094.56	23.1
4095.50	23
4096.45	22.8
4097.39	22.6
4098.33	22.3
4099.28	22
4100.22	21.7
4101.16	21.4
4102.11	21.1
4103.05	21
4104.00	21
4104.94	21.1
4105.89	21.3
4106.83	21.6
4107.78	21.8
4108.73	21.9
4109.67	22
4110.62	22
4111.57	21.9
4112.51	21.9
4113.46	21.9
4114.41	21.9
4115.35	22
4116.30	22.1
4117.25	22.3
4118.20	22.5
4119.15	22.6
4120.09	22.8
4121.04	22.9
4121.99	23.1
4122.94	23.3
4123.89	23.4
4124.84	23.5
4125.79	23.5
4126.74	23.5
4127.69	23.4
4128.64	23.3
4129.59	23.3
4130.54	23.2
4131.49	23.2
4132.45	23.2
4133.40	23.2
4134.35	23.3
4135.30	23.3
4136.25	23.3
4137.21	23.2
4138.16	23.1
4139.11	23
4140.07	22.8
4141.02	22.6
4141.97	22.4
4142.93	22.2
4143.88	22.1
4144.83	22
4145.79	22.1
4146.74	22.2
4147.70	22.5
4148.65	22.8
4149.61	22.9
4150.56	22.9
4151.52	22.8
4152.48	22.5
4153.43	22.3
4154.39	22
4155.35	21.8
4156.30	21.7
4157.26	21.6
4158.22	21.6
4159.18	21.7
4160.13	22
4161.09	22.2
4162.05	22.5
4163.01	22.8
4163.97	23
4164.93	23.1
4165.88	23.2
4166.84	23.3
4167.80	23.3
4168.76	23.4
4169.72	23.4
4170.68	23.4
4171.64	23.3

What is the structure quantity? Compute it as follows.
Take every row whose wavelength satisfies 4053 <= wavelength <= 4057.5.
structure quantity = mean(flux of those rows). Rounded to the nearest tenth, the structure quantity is 22.7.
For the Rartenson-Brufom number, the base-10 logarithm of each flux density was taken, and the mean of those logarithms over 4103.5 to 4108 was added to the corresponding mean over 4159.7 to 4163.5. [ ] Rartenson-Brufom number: 2.68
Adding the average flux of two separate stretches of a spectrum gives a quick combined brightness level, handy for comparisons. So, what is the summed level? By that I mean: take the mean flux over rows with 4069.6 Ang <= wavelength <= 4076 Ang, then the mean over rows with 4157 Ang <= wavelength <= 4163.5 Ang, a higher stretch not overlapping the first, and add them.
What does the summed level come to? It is 45.4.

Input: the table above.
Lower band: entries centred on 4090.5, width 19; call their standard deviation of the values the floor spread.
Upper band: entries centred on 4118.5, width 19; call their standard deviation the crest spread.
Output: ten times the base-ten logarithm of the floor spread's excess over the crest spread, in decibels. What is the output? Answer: -22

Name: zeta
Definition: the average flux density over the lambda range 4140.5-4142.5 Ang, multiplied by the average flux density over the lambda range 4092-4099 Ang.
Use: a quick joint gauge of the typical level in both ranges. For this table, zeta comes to 517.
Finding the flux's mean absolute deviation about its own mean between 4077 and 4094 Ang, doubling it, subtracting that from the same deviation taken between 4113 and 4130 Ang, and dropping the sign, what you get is 0.7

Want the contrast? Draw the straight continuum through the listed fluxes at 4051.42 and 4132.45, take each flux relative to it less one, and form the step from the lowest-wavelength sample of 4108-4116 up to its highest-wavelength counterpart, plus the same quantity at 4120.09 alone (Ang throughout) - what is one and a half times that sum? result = -0.018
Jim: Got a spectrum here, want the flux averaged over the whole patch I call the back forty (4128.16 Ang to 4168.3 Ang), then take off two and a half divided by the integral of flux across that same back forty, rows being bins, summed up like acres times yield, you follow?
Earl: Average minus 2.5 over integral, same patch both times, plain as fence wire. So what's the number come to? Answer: 22.7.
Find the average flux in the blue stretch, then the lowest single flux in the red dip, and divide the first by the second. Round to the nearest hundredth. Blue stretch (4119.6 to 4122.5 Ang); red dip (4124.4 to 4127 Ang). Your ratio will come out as 0.98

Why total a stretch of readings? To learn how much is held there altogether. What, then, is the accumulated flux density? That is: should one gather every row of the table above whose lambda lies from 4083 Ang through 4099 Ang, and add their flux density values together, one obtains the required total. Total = 393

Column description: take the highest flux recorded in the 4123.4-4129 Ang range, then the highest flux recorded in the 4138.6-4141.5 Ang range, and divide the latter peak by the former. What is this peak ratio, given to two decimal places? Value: 0.98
